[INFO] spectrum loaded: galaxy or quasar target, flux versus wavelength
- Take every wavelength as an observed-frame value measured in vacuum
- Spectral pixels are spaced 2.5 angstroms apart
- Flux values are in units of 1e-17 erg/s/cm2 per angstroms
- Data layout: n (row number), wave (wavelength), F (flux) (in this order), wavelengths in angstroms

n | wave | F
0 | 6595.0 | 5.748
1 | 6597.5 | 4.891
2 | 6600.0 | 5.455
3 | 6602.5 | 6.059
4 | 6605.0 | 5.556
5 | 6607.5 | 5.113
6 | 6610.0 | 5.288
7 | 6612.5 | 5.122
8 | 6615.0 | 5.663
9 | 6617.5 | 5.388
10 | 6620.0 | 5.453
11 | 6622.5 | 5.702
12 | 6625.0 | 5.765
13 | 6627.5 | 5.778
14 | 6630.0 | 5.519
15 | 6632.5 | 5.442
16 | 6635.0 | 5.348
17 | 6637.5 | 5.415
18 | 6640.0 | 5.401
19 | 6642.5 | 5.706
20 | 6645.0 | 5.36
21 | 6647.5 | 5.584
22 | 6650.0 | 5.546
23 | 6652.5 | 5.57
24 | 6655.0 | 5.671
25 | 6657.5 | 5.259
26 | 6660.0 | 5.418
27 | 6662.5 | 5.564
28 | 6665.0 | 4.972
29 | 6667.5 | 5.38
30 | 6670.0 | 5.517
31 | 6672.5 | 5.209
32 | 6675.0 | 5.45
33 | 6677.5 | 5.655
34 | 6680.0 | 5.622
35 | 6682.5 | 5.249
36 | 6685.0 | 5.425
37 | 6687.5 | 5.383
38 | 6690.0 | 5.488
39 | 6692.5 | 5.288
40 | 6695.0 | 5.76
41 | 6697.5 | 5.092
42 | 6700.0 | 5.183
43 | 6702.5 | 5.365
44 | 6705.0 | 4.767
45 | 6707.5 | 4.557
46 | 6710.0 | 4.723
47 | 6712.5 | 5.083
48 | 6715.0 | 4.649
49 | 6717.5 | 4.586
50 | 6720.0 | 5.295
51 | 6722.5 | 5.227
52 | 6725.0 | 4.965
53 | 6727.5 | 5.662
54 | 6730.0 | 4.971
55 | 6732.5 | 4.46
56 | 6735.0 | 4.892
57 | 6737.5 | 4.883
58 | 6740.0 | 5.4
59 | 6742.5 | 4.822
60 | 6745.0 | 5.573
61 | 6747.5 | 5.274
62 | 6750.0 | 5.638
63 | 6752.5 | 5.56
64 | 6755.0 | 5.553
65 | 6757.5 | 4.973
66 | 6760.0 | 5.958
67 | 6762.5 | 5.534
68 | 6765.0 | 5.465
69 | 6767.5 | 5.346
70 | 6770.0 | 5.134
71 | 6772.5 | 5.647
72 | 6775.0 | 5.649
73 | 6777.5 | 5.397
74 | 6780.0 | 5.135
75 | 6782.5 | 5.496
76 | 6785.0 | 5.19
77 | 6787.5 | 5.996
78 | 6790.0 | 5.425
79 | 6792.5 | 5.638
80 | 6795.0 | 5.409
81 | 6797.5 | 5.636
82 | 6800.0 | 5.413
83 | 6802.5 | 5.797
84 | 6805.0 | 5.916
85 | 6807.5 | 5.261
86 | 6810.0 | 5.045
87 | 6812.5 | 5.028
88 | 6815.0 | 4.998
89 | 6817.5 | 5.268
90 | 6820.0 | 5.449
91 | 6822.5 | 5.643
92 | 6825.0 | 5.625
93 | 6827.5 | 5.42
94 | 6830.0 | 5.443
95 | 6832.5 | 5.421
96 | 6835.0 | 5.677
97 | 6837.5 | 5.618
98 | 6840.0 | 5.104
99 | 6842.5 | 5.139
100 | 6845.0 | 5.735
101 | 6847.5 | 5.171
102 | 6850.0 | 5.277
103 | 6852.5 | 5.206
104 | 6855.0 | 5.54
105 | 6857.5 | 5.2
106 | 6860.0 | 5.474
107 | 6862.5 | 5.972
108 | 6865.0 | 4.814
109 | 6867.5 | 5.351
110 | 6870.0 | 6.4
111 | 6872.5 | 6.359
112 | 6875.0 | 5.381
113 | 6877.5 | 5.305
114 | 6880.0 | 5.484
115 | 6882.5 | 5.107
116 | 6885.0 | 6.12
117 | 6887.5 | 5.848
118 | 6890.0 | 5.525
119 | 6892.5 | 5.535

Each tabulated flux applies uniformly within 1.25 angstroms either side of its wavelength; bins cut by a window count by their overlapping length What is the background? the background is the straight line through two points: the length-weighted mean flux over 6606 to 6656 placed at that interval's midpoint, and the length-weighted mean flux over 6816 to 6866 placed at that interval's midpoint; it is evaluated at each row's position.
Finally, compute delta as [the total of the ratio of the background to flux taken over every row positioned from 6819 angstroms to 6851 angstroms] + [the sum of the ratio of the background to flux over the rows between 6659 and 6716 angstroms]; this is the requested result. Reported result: 37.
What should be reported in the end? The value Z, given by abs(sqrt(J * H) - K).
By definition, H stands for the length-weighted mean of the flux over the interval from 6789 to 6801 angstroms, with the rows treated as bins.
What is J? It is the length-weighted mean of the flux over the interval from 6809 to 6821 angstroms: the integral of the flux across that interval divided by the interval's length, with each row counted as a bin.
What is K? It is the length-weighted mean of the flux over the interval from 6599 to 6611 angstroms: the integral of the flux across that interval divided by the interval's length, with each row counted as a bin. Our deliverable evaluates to 0.2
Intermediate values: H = 5.5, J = 5.15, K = 5.50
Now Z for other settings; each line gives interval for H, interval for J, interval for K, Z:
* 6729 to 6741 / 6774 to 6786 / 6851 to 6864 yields 0.3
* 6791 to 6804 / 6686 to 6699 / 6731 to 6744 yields 0.6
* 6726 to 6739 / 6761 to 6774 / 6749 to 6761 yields 0.3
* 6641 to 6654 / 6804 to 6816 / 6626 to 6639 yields 0.1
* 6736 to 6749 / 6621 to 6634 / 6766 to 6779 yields 0.0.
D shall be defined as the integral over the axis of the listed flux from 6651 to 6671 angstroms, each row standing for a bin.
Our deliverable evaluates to 108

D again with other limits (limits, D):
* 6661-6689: 151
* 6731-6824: 500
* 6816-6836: 110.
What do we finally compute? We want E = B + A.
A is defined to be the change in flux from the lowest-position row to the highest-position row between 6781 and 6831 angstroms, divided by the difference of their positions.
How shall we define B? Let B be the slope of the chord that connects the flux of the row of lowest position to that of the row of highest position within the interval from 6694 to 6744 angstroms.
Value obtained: -0.021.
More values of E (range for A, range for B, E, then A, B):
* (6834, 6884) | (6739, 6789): 0.001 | -0.012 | 0.013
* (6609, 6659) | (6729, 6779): 0.008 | -0.001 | 0.009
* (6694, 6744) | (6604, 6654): -0.019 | -0.020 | 0.000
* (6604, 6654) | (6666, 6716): -0.015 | 0.000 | -0.015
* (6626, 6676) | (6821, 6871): 0.009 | -0.007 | 0.016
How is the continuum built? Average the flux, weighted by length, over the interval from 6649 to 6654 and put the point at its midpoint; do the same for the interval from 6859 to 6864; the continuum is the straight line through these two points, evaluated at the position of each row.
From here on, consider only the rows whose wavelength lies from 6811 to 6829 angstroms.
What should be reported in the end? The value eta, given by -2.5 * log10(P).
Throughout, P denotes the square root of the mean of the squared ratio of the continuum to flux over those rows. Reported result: -0.07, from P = 1.06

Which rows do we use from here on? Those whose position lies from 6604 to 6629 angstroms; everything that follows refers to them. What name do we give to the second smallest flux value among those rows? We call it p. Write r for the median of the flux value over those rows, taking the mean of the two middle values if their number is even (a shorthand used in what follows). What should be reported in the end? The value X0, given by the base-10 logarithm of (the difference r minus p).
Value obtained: -0.4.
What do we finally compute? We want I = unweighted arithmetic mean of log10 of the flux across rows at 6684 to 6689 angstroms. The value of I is 0.73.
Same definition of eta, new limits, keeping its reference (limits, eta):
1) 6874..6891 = -0.04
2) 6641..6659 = -0.01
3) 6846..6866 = -0.08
